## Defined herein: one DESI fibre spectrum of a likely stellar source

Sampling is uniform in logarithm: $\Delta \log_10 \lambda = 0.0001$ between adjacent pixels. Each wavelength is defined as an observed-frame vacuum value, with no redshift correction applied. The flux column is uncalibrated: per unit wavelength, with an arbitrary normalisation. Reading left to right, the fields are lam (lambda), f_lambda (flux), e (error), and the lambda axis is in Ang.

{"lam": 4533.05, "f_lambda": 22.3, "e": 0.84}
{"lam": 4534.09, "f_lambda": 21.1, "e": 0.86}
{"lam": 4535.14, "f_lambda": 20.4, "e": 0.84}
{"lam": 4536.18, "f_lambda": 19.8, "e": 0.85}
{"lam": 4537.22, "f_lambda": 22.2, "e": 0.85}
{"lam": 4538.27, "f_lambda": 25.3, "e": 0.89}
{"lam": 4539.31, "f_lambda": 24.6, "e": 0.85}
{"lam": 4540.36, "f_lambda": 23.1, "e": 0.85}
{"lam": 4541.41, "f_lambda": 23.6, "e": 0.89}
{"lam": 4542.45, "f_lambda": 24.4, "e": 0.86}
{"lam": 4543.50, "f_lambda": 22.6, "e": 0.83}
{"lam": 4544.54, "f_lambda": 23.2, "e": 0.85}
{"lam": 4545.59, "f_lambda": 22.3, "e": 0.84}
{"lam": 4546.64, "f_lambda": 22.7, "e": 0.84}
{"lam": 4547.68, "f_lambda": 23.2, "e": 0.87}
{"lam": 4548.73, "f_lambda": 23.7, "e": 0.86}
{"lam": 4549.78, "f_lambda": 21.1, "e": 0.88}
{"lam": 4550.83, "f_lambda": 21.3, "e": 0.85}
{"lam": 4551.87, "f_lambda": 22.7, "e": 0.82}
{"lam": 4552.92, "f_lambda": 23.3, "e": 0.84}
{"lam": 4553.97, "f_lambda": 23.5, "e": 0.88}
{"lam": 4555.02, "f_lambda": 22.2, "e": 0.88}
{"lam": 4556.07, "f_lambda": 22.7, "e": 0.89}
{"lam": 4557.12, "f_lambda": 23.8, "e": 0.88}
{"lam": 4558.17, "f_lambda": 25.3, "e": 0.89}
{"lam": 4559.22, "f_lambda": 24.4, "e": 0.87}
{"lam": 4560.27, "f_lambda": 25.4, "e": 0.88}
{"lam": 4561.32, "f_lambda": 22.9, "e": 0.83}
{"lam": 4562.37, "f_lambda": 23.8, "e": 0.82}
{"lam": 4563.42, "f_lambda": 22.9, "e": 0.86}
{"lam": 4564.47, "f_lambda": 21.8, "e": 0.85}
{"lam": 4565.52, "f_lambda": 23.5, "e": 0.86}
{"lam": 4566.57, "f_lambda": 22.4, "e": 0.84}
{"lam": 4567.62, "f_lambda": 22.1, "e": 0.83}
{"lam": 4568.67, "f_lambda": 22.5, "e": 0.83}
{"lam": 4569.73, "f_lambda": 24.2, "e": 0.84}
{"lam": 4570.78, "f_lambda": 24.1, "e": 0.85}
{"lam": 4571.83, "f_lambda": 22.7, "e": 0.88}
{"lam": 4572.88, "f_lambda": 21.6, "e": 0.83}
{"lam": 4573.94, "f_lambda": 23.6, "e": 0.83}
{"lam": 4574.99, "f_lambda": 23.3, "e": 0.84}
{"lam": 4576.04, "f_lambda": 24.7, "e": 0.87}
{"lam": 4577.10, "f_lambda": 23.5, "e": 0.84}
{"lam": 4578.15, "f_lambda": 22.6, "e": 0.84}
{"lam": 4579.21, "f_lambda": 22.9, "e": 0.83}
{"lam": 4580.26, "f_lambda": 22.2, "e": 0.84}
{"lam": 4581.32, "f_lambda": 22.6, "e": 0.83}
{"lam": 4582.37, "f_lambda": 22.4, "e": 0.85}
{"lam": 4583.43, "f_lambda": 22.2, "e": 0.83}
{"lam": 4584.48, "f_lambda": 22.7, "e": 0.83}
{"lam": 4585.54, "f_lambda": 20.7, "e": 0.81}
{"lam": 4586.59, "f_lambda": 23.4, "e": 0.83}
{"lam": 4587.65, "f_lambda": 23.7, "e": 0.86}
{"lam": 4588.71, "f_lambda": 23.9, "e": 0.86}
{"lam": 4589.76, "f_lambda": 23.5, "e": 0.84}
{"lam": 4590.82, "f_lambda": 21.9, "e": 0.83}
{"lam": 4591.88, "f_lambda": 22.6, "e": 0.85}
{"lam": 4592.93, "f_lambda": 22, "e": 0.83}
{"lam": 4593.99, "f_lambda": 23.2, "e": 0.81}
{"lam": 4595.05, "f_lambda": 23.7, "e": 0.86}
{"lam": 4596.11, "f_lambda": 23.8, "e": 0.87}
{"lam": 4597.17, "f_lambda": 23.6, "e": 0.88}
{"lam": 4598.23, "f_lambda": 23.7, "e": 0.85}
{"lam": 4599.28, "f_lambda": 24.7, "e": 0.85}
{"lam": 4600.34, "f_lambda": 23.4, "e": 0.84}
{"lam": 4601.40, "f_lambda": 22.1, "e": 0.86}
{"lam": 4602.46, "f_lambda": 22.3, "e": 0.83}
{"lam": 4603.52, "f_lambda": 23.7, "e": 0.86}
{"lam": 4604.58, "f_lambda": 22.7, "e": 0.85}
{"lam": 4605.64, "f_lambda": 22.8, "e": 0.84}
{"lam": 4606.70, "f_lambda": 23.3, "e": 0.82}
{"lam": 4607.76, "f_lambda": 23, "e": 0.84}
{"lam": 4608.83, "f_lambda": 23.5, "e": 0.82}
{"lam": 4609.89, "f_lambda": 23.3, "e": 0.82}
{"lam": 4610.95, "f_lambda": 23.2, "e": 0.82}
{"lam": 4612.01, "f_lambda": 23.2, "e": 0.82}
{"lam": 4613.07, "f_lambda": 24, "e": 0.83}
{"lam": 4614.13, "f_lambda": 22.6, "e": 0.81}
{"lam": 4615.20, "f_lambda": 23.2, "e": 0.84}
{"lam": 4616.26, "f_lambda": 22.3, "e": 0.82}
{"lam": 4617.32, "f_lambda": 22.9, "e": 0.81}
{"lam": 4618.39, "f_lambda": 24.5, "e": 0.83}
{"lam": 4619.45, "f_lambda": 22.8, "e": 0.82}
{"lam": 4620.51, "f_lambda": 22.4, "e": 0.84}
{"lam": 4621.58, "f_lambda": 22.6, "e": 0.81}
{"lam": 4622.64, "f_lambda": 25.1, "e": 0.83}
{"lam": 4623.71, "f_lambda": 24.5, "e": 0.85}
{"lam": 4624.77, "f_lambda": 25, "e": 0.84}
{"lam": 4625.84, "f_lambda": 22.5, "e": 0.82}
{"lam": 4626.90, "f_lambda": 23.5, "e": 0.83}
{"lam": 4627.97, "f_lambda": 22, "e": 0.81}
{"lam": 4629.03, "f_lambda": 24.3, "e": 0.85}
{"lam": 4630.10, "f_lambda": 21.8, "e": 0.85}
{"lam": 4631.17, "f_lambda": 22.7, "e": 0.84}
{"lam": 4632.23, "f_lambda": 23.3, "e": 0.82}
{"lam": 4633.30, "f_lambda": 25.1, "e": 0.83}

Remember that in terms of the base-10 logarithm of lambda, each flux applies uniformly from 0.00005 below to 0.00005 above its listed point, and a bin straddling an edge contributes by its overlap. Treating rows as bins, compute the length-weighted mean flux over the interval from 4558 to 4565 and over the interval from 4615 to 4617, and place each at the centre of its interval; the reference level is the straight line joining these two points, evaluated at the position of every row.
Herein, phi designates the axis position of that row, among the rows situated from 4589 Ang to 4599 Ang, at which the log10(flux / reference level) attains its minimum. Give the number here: 4590.82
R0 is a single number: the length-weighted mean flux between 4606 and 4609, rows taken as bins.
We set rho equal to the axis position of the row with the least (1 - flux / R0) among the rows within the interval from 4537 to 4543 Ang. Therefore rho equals 4538.27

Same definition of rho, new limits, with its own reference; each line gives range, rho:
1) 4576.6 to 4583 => 4577.10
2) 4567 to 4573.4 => 4569.73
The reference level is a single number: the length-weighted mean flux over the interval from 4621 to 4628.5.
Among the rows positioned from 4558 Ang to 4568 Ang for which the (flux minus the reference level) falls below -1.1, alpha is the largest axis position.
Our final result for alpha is 4567.62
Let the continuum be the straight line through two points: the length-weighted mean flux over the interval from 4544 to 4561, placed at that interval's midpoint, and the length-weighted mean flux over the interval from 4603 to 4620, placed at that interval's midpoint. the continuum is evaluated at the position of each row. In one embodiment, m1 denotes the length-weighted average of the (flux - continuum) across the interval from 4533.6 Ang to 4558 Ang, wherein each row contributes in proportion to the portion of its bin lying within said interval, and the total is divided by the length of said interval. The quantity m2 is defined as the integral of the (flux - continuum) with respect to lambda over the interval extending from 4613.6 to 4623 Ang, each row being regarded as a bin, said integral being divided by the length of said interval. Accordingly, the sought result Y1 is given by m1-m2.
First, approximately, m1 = -0.40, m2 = -0.07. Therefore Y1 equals -0.33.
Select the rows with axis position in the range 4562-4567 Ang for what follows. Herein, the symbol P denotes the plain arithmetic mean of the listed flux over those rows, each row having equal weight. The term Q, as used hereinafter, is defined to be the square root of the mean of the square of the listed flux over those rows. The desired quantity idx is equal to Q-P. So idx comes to 0.011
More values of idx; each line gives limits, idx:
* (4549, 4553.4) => 0.019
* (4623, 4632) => 0.028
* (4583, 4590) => 0.024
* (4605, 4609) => 0.002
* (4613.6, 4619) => 0.013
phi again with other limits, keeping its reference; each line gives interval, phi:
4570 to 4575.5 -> 4572.88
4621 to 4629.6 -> 4627.97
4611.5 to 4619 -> 4616.26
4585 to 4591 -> 4585.54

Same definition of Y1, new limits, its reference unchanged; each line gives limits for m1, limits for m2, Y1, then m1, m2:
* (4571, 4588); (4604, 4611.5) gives -0.30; -0.37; -0.07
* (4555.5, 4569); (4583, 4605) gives 0.33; 0.18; -0.15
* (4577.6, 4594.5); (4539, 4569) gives -0.48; -0.52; -0.04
